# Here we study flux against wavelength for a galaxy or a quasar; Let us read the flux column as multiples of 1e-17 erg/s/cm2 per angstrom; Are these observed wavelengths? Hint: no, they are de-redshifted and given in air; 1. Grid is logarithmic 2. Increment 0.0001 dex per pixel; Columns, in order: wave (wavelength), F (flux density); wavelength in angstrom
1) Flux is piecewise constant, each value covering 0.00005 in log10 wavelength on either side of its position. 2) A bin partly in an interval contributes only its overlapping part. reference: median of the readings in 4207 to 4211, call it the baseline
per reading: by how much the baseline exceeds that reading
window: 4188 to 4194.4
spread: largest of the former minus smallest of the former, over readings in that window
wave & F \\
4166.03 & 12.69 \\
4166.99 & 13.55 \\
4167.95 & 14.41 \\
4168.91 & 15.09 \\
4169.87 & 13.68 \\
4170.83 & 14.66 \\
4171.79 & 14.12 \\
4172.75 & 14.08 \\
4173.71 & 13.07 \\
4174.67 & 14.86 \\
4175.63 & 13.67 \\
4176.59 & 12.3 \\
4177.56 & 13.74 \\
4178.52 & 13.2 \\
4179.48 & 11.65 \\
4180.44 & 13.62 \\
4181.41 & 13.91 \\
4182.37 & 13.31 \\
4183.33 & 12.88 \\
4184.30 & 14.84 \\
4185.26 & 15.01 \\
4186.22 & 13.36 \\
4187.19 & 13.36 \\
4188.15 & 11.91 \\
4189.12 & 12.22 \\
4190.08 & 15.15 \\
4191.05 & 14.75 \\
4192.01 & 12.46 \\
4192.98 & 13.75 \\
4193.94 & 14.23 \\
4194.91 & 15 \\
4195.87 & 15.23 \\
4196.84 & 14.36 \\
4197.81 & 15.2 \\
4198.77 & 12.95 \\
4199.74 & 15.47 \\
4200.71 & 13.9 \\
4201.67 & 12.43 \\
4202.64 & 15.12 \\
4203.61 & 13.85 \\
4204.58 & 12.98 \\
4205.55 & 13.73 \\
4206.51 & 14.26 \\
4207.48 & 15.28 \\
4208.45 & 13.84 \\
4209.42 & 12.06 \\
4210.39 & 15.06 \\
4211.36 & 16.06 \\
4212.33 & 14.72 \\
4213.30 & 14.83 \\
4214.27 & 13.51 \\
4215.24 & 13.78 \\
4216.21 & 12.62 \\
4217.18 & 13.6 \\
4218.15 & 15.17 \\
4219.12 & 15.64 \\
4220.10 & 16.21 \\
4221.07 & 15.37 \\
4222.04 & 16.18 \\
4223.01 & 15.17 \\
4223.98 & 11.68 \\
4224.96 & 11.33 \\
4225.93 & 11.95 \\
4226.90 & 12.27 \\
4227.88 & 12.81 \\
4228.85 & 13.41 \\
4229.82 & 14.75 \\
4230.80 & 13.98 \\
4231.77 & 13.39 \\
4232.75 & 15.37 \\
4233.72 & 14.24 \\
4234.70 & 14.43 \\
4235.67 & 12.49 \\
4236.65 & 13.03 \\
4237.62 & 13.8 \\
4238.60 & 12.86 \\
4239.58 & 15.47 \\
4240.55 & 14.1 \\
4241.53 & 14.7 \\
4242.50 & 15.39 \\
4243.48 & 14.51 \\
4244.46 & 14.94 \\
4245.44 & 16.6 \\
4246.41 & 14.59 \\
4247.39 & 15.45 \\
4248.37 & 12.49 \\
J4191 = 3.24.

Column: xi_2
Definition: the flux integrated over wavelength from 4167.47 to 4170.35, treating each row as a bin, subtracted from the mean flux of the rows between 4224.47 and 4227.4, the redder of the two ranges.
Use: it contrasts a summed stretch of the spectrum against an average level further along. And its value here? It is -29.6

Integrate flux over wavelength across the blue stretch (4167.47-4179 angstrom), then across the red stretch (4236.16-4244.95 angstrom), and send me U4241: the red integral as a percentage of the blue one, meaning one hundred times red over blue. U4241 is 78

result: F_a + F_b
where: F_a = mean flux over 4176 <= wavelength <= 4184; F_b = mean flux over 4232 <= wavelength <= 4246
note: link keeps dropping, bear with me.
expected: 27.5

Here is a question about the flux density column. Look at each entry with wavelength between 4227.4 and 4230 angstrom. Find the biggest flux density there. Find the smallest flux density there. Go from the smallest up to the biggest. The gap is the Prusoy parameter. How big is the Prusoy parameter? 1.9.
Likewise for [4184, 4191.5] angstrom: 3.2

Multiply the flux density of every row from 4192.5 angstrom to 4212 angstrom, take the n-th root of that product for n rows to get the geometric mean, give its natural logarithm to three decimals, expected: 2.653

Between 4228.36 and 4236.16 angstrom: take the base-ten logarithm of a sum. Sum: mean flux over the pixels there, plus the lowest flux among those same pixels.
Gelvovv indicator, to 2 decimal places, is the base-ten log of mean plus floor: 1.42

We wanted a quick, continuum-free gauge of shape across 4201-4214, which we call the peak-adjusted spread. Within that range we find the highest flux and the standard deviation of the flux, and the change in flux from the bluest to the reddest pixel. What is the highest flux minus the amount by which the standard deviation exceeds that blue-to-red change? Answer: 17.3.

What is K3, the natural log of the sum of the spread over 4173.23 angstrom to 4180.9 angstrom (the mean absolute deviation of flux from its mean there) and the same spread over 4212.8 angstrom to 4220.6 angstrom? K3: 0.56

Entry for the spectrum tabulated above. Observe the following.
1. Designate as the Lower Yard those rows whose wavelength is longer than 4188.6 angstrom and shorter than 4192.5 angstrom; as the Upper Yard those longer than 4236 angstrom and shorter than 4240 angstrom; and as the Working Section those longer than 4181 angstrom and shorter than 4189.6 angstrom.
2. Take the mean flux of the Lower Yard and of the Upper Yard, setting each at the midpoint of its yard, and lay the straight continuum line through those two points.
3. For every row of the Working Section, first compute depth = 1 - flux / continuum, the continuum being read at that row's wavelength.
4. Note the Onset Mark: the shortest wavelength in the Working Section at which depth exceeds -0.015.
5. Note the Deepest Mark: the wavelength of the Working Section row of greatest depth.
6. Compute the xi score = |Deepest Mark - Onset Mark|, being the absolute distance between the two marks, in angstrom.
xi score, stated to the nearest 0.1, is 5.8 angstrom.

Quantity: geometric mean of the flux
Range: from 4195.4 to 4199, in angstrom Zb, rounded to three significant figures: 14.4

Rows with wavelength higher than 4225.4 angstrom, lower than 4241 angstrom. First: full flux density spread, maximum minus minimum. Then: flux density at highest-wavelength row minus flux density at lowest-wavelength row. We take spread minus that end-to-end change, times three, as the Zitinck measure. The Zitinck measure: 4.1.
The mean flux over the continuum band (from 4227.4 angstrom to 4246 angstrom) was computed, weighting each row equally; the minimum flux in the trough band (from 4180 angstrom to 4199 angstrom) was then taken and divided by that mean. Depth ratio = 0.837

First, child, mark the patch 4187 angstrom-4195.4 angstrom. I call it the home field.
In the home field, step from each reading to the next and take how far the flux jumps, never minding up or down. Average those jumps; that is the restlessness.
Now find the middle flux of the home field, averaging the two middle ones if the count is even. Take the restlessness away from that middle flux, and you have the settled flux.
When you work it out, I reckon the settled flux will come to 12.5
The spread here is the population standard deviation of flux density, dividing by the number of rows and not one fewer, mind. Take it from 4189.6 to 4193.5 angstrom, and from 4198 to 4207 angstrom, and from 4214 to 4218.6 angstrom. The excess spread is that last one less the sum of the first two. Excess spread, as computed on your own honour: -1.16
